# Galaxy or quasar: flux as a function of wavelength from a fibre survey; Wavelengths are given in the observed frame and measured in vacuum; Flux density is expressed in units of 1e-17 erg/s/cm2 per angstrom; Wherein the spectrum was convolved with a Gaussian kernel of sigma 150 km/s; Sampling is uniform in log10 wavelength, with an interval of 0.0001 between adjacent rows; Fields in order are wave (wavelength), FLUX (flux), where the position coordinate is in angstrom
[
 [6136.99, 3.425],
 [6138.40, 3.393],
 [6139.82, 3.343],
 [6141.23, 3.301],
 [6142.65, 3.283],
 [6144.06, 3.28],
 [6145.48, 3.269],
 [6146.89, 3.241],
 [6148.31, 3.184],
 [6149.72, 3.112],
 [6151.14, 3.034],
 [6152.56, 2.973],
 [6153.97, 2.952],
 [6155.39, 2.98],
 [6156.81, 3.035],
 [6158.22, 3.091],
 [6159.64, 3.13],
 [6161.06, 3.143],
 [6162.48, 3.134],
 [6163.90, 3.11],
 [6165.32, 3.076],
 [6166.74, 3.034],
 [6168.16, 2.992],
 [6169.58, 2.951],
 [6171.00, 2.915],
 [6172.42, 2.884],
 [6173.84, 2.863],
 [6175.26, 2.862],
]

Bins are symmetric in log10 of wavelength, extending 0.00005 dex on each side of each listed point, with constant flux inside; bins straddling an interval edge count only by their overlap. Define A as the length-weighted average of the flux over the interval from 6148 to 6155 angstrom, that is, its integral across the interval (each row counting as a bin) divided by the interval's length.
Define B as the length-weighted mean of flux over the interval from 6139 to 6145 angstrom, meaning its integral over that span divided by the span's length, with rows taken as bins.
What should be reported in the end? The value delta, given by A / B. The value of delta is 0.92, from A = 3.041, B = 3.30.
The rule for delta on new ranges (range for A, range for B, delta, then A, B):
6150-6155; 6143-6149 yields 0.92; 2.995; 3.25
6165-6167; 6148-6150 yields 0.97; 3.055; 3.16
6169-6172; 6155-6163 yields 0.95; 2.929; 3.09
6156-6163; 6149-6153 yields 1.02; 3.104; 3.04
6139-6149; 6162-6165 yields 1.05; 3.270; 3.11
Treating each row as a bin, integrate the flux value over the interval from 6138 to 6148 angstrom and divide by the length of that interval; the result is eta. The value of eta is 3.29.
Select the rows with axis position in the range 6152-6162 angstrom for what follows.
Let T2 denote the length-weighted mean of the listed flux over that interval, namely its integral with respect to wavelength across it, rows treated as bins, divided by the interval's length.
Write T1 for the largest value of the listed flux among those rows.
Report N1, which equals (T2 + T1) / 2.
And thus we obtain 3.10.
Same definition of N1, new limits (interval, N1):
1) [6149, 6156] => 3.06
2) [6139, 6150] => 3.30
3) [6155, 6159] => 3.07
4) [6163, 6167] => 3.09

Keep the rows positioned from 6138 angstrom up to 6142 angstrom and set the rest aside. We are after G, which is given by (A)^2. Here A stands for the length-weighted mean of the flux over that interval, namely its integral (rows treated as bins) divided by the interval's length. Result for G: 11.1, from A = 3.33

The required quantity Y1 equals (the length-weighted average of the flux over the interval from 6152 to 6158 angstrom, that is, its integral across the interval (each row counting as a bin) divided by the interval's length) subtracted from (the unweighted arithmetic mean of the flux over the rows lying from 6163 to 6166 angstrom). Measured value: 0.09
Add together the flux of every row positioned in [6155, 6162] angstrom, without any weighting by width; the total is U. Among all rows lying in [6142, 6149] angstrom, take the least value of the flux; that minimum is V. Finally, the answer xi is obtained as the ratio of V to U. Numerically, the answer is 0.207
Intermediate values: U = 15.4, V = 3.184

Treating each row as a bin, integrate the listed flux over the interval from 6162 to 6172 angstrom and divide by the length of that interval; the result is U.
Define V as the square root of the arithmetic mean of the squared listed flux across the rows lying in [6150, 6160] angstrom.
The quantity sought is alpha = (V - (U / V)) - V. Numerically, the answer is -1.00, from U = 3.02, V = 3.03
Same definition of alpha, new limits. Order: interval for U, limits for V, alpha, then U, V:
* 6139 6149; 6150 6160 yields -1.08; 3.27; 3.03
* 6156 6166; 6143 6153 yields -0.98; 3.10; 3.16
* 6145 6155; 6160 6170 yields -1.01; 3.10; 3.06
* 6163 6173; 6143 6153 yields -0.95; 3.00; 3.16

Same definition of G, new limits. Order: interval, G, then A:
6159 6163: 9.8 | 3.13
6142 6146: 10.7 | 3.28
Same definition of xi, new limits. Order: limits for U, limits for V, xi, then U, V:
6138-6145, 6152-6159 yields 0.178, 16.6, 2.952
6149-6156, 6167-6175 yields 0.190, 15.1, 2.863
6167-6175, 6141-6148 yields 0.222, 14.6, 3.241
